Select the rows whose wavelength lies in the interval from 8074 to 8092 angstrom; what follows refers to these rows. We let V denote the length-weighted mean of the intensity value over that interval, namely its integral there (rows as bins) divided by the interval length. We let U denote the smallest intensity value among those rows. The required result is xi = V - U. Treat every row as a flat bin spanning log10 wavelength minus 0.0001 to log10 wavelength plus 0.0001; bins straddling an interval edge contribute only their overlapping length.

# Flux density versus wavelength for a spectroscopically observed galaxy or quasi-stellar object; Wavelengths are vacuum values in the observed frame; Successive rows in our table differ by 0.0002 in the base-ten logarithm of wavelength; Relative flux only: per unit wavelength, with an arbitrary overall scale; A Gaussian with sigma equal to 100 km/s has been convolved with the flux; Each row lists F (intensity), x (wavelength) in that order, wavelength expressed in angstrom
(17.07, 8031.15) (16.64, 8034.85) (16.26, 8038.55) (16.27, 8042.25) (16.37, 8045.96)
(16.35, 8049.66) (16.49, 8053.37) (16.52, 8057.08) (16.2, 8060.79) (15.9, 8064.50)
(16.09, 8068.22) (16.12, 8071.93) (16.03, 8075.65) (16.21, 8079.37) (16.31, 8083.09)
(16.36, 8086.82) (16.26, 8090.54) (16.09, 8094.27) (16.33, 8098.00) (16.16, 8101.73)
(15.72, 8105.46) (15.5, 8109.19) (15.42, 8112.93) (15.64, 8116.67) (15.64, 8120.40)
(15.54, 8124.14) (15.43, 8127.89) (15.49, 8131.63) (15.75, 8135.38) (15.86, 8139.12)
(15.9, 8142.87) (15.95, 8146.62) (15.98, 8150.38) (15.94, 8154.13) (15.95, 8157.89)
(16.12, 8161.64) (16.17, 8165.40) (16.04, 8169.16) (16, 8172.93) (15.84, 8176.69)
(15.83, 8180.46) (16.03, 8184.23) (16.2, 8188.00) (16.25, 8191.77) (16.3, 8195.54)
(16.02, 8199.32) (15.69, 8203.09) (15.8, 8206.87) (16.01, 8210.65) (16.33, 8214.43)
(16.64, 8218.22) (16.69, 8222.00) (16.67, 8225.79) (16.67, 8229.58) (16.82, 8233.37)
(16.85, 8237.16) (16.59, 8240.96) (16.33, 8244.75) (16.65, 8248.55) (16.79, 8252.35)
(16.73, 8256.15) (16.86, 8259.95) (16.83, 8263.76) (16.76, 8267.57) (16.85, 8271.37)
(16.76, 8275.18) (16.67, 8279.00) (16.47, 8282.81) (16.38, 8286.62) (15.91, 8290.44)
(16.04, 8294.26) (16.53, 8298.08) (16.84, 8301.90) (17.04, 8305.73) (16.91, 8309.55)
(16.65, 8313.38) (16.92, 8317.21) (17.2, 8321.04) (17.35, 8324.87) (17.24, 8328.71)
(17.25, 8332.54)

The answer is 0.21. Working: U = 16.03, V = 16.2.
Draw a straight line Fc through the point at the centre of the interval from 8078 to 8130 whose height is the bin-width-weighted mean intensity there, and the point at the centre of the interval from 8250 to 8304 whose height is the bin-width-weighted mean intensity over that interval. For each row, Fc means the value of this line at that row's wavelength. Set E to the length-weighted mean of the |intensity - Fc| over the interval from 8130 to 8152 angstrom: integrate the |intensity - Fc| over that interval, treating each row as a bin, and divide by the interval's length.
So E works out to 0.22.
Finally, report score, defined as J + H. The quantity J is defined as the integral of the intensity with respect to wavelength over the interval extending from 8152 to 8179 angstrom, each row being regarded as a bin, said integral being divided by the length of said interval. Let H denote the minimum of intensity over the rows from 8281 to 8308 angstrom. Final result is 31.9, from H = 15.91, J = 16.0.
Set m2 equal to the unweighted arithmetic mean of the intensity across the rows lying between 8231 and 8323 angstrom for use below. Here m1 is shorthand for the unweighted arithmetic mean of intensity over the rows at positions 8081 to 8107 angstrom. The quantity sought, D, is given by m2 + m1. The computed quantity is 32.86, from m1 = 16.18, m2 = 16.7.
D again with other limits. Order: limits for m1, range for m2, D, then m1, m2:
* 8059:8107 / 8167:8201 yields 32.19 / 16.14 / 16.1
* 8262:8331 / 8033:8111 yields 32.94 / 16.74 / 16.2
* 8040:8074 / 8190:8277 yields 32.77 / 16.26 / 16.5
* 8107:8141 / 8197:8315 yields 32.13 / 15.59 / 16.5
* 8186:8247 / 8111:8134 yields 31.89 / 16.37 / 15.5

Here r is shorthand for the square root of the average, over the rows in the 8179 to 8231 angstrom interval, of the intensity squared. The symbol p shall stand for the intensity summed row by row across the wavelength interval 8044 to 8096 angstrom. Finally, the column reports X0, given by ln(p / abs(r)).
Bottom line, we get 2.64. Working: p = 227.3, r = 16.2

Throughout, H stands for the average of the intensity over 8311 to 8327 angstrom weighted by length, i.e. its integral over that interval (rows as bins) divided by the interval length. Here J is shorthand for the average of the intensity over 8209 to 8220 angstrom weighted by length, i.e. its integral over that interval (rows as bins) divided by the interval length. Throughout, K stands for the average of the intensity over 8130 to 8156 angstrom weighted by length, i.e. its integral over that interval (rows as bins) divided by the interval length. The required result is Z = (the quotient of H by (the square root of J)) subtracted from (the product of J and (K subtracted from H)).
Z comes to 15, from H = 17.0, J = 16.32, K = 15.8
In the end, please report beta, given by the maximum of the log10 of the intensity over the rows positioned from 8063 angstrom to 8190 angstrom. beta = 1.21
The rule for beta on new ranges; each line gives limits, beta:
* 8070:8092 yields 1.21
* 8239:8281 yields 1.23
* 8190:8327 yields 1.24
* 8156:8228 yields 1.22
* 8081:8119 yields 1.21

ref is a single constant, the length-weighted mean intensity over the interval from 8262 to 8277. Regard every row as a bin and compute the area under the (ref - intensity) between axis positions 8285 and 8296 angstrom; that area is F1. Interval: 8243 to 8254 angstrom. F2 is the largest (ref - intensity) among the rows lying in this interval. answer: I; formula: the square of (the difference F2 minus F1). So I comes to 52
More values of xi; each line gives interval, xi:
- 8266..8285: 0.23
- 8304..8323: 0.30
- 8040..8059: 0.13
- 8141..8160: 0.05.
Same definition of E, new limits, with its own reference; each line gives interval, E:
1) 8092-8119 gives 0.34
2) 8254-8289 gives 0.22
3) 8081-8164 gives 0.31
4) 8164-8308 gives 0.25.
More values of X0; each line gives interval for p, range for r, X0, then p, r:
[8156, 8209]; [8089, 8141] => 2.65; 224.2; 15.8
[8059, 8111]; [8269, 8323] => 2.60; 225.3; 16.7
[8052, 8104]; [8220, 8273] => 2.61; 227.1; 16.7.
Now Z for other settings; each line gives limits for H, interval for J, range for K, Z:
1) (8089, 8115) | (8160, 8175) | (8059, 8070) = -6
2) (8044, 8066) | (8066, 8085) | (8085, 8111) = 0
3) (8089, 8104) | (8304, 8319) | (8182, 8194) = -3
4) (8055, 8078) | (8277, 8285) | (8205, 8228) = -7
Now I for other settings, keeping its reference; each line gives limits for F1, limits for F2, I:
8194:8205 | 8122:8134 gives 57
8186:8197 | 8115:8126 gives 24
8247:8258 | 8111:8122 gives 0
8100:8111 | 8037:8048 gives 113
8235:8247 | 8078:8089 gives 4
